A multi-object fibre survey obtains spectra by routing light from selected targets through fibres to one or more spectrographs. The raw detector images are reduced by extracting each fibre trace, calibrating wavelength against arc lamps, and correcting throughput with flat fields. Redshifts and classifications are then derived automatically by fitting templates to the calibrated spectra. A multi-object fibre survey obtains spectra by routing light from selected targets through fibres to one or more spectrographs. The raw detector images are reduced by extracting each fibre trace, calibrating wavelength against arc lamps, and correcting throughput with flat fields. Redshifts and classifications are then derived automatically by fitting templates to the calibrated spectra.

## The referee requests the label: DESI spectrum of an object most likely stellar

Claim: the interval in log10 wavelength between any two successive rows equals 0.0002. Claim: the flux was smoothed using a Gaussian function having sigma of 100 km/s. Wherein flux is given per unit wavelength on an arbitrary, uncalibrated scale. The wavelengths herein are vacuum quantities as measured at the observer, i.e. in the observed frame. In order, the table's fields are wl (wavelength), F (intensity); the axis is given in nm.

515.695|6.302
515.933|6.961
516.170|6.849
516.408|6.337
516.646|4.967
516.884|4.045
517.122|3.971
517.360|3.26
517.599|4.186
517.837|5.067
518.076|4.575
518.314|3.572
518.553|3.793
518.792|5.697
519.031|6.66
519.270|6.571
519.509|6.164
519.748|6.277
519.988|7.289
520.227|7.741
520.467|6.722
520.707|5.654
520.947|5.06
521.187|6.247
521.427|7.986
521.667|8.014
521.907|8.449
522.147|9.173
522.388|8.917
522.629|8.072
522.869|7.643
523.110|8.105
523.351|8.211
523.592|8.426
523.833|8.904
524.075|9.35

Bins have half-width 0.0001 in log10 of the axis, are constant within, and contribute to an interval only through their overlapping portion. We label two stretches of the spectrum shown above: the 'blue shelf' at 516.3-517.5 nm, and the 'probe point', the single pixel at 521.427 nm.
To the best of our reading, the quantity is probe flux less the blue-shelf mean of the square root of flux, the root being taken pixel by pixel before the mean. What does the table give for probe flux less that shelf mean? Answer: 5.9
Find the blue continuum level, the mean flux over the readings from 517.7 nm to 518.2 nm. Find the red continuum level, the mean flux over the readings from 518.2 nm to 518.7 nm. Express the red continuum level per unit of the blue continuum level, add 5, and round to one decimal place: 5.8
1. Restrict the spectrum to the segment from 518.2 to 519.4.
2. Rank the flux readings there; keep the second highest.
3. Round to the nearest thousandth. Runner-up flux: 6.571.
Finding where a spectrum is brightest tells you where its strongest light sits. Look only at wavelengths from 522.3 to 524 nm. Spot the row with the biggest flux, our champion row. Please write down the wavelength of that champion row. 522.388 nm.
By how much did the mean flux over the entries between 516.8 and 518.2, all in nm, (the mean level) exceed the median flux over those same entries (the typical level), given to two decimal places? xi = 0.07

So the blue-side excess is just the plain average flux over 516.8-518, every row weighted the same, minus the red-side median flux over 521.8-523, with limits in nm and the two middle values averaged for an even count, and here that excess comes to -4.3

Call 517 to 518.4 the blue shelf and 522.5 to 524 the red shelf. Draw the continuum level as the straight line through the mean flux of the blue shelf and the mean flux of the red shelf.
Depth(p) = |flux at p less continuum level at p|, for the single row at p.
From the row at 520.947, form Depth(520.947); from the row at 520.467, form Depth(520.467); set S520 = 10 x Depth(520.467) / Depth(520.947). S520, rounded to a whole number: 4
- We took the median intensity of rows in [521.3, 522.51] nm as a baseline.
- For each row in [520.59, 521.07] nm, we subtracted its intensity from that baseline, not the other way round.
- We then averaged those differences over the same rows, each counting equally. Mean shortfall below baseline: 3.1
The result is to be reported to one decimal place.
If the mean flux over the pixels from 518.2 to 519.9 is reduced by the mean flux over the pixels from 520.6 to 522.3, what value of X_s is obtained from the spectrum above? -1.7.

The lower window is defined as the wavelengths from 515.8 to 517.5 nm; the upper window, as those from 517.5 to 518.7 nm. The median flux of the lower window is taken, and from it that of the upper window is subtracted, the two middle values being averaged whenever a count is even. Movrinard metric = 0.8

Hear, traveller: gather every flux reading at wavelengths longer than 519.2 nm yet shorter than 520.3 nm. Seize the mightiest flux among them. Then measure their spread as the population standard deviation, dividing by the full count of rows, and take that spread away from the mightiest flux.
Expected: 7.1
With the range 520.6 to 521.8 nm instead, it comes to 6.8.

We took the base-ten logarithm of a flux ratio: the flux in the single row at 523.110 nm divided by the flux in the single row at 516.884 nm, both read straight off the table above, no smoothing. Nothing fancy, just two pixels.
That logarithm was 0.30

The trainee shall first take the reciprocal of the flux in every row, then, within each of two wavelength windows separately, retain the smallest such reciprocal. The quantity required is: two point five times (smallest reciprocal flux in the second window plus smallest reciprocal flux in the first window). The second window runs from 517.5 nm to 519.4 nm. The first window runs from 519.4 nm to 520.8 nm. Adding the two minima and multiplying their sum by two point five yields 0.70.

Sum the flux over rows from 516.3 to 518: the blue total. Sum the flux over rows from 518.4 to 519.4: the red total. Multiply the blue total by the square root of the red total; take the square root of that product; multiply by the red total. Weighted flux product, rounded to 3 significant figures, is 280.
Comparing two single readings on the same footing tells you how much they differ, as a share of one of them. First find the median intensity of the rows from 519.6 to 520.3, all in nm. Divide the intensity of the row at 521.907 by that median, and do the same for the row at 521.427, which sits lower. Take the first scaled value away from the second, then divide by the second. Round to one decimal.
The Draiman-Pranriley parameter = -0.1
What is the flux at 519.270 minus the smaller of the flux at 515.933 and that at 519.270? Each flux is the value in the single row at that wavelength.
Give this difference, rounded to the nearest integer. 0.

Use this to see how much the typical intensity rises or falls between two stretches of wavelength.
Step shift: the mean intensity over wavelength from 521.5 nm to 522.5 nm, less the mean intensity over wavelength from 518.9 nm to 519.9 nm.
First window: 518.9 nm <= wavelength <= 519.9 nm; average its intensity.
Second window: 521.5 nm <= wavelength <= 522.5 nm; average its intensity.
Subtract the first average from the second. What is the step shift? 2.2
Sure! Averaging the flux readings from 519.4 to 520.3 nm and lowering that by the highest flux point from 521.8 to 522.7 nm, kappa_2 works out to -2.3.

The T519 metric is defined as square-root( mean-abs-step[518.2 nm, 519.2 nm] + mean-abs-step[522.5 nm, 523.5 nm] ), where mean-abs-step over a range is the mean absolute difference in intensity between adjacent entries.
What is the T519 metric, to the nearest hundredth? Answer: 1.17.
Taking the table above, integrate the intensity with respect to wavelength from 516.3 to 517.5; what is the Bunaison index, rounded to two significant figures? 5.4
